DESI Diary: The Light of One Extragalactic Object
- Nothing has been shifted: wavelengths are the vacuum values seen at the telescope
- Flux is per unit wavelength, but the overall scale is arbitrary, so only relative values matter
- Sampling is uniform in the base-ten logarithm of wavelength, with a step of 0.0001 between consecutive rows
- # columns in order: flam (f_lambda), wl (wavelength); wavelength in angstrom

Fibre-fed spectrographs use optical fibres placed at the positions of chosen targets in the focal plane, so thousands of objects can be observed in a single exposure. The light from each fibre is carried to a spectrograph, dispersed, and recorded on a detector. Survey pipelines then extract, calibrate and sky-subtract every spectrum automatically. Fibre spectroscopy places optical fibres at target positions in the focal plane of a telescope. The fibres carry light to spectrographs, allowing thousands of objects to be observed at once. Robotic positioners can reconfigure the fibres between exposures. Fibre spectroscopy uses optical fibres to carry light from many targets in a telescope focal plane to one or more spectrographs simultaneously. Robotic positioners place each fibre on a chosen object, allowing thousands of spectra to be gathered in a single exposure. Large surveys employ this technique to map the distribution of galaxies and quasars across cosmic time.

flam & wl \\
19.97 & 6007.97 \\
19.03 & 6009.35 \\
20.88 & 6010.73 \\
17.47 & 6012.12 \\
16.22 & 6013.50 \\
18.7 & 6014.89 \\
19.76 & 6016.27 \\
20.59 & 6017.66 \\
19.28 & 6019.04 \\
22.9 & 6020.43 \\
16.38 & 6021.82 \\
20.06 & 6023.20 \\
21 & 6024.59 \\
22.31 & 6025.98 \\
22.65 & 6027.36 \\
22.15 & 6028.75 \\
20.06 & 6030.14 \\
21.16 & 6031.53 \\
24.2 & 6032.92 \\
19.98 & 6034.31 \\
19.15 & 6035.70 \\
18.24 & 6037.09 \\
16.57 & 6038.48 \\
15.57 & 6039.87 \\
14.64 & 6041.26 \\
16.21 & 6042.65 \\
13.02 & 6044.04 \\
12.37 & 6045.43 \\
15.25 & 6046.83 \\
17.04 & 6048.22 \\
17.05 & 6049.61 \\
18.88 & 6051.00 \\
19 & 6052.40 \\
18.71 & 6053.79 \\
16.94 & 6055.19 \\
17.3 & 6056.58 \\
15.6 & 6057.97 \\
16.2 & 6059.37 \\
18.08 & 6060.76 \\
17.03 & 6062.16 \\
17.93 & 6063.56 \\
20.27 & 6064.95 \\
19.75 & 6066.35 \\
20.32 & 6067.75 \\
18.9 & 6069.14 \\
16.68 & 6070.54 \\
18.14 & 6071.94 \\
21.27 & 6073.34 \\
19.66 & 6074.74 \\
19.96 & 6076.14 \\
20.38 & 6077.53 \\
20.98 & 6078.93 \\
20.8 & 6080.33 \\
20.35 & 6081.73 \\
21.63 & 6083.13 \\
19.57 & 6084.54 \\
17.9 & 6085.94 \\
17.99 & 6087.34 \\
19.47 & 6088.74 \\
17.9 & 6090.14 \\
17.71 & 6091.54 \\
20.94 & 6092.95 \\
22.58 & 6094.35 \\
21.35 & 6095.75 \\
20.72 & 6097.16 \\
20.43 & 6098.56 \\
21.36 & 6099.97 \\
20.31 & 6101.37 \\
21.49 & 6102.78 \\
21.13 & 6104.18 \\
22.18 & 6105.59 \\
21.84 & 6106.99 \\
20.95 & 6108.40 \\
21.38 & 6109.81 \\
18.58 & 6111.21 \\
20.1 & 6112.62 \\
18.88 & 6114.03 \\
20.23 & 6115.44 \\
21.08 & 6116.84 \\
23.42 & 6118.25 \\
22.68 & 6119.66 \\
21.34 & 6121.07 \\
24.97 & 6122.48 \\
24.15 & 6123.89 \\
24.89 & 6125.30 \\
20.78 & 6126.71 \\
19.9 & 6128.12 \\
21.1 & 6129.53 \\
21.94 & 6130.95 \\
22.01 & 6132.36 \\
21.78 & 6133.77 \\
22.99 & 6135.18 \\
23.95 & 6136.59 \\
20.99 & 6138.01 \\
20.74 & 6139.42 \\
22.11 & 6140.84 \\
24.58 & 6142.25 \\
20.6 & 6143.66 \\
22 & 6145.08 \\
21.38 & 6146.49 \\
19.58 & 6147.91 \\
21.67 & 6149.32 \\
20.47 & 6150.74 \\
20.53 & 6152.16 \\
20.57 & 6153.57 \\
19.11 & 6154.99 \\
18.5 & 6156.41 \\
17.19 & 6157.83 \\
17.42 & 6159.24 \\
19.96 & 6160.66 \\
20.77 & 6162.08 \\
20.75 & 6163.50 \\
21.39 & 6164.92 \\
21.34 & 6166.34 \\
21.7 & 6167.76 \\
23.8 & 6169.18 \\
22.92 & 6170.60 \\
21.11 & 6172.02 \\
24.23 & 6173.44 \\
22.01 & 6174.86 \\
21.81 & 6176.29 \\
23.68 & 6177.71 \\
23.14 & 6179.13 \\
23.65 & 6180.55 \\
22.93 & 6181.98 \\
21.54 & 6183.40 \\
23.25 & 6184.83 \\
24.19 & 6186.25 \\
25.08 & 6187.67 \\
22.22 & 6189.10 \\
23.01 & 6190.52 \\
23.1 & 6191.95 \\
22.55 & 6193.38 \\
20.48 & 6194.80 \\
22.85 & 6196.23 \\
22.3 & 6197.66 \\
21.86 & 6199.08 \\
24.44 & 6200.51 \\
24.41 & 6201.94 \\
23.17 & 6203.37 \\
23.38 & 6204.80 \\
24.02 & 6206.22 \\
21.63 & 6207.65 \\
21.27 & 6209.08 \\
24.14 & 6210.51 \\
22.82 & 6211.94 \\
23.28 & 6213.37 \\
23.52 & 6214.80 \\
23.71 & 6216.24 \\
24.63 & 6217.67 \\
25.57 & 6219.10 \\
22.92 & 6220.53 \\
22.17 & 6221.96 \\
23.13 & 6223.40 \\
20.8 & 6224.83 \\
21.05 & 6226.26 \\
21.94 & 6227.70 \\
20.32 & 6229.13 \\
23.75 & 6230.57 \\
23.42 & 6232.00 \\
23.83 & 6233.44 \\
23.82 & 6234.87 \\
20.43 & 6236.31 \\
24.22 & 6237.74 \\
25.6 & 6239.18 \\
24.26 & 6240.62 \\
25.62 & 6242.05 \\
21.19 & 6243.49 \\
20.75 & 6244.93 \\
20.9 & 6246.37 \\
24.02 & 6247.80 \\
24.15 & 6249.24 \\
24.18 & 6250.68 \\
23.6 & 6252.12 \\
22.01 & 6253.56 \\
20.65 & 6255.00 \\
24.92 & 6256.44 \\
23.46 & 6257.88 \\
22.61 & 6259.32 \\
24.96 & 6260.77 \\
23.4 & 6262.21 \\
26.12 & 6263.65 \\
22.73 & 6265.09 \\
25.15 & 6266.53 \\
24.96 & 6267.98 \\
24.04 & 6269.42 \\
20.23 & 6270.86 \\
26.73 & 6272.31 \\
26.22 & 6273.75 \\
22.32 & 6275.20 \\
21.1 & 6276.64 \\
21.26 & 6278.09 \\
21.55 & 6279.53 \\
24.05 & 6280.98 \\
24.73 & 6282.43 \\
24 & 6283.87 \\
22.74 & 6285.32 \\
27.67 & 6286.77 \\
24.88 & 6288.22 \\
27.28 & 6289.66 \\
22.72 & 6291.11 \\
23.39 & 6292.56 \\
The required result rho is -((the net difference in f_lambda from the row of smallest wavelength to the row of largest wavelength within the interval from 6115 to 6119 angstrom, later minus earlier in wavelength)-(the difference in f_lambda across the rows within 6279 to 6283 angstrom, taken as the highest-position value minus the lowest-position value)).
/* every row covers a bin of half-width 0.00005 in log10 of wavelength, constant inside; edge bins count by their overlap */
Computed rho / 0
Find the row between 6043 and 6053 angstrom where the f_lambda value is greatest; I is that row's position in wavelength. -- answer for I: 6052.40 angstrom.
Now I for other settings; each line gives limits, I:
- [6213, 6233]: 6219.10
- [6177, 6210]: 6187.67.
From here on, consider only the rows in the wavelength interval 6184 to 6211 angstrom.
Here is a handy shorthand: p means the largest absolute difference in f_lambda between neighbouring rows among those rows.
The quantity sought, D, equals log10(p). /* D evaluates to 0.46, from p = 2.9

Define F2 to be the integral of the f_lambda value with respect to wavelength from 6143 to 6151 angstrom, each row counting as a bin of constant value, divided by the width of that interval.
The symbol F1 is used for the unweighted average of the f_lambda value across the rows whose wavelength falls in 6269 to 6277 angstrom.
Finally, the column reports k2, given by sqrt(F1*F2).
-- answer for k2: 22.2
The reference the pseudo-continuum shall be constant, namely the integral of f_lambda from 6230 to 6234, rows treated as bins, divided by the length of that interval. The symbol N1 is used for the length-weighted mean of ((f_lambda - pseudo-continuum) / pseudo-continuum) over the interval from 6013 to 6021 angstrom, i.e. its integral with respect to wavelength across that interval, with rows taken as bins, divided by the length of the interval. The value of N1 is -0.17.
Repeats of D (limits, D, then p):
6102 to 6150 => 0.61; 4.1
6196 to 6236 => 0.54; 3.4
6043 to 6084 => 0.50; 3.1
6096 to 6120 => 0.45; 2.8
